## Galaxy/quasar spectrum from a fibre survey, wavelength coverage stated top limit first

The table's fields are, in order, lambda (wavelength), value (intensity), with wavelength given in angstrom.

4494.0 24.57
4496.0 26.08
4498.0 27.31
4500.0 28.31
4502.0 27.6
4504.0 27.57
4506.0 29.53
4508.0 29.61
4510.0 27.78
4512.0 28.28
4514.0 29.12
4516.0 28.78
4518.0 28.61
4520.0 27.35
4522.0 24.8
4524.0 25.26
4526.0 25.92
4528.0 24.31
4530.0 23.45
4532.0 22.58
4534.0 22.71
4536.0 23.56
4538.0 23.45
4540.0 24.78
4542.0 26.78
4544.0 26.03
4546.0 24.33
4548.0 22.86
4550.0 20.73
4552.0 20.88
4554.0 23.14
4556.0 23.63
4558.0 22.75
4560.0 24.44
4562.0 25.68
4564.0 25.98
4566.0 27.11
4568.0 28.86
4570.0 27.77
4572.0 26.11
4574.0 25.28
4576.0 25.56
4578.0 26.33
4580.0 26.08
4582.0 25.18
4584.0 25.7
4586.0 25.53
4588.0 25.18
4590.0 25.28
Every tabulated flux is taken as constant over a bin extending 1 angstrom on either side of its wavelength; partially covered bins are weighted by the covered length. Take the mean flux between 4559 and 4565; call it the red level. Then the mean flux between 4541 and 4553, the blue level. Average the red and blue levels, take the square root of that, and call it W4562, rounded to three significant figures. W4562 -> 4.95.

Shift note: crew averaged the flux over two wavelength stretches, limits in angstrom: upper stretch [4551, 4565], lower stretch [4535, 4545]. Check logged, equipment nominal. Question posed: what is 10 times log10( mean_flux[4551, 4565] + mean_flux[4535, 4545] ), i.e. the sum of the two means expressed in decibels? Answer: 16.9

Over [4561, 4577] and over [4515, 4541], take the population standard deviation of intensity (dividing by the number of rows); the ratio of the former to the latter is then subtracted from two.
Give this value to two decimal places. 1.42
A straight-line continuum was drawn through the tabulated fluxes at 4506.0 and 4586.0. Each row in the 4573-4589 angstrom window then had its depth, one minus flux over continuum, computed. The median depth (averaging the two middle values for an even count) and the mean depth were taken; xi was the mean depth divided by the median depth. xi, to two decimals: 1.37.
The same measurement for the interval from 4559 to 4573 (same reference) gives -0.35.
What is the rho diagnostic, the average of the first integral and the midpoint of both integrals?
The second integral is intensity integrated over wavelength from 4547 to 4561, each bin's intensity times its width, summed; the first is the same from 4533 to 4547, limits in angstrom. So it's 337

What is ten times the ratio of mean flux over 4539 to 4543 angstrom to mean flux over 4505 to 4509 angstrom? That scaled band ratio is 8.7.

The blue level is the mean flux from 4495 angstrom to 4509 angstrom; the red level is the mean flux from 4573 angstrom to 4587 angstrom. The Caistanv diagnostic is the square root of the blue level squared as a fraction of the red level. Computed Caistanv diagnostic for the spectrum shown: 5.5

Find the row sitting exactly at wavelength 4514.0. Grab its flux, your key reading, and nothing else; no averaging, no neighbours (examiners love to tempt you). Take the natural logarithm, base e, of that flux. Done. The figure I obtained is 3.37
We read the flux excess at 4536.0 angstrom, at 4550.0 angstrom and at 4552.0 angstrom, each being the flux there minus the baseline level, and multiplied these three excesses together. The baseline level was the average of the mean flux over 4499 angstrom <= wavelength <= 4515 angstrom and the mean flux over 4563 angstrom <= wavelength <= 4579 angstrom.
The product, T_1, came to -182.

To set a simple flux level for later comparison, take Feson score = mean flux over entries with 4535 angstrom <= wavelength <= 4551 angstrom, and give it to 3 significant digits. 24.1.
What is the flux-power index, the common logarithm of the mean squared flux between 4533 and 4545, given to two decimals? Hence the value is 2.78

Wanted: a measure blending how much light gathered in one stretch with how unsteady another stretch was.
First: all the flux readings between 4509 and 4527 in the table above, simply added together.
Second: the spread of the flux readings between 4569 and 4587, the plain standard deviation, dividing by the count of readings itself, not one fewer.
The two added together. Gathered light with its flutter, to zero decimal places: 247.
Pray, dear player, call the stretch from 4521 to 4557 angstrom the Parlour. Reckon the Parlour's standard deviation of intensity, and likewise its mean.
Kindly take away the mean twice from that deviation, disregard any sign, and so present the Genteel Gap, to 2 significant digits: 46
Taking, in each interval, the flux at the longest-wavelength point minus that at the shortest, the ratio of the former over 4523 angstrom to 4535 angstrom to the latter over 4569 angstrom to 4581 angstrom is 1.5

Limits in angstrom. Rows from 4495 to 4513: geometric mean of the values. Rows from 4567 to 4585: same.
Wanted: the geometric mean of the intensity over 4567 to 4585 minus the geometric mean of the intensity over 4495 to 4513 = -1.7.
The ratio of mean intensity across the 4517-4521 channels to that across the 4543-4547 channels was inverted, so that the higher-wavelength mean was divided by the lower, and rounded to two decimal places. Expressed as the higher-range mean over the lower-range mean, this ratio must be 0.90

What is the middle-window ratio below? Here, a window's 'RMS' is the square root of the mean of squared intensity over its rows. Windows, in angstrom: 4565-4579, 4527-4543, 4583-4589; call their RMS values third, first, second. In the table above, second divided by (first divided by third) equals 28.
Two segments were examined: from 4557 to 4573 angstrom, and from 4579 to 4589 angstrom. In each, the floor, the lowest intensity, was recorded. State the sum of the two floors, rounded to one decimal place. 47.9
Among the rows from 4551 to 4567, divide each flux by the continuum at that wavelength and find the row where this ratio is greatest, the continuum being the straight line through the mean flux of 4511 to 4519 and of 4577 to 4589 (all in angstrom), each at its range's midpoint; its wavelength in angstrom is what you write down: 4566.0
